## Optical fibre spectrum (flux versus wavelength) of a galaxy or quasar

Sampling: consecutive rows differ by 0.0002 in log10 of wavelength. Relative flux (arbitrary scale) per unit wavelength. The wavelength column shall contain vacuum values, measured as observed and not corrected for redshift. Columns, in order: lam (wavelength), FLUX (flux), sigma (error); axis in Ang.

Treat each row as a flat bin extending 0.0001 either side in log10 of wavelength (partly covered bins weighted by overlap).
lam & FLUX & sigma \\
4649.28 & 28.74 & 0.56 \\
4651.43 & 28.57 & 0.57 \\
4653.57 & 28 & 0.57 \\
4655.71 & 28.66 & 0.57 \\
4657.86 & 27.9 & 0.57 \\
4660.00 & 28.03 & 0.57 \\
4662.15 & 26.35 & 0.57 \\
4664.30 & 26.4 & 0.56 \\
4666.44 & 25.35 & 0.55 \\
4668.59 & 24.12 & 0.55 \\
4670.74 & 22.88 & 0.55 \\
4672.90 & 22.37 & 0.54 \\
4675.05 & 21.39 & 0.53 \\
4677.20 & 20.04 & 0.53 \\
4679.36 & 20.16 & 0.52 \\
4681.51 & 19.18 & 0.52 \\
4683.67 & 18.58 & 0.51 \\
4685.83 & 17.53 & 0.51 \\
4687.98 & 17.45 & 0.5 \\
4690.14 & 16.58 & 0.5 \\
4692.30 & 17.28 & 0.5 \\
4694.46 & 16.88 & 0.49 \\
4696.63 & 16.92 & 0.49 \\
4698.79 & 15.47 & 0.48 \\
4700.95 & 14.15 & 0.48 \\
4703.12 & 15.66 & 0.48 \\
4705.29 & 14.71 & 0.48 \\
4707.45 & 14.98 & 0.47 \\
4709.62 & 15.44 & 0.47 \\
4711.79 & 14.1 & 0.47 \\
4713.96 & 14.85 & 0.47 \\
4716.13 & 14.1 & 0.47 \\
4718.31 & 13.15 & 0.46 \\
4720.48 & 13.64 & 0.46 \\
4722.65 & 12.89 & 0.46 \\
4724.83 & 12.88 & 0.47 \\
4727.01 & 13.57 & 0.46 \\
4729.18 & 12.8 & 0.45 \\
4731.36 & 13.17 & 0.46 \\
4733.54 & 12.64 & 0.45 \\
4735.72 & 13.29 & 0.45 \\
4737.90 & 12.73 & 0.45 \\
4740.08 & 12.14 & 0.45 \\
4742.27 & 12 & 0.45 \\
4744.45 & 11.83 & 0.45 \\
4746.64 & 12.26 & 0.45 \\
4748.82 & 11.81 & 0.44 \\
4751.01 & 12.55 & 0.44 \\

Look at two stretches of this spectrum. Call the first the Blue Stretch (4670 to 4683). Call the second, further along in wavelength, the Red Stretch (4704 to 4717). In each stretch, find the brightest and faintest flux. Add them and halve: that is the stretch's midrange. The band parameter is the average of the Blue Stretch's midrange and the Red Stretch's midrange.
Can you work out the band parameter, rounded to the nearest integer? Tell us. 18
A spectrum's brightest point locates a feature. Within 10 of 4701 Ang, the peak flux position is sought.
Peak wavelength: 4692.30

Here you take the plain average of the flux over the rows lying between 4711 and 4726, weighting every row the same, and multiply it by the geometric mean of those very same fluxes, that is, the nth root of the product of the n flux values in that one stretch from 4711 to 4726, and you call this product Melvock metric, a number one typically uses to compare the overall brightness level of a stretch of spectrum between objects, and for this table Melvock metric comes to 186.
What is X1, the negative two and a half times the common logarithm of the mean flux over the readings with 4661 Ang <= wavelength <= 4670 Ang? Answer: -3.5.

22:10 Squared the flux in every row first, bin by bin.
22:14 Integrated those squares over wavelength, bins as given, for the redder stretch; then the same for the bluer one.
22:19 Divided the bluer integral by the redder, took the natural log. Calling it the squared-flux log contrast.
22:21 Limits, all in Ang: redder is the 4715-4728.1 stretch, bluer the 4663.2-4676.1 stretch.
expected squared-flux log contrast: 1.14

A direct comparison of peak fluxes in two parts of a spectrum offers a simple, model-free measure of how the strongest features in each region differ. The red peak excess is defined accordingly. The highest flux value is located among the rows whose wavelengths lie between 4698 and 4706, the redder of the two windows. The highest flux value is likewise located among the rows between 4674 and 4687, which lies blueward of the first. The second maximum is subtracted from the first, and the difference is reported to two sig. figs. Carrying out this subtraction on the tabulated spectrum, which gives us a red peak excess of -5.7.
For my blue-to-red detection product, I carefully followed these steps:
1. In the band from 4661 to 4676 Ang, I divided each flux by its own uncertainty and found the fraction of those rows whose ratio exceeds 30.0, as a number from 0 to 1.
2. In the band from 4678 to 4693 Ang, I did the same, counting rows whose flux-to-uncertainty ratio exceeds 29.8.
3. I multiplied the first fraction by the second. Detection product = 1.00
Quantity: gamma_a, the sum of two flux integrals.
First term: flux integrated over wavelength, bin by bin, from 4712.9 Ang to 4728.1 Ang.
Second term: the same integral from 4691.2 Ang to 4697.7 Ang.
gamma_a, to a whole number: 317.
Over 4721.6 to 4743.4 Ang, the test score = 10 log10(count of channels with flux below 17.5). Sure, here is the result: 10.0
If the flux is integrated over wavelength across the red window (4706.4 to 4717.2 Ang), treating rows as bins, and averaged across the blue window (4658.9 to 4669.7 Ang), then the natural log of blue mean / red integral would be -1.81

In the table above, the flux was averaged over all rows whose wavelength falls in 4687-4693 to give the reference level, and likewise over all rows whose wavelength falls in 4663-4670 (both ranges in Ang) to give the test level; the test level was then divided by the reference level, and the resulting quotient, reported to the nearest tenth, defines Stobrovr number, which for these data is 1.5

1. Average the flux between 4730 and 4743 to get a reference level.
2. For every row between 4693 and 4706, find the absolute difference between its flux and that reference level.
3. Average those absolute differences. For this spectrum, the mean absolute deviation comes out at 3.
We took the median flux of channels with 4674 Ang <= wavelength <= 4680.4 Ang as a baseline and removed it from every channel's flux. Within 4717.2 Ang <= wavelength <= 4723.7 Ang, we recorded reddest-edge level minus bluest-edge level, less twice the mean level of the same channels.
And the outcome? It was 14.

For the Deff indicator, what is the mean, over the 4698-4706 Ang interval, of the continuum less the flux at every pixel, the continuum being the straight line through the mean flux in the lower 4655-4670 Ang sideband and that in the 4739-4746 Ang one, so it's 4.4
